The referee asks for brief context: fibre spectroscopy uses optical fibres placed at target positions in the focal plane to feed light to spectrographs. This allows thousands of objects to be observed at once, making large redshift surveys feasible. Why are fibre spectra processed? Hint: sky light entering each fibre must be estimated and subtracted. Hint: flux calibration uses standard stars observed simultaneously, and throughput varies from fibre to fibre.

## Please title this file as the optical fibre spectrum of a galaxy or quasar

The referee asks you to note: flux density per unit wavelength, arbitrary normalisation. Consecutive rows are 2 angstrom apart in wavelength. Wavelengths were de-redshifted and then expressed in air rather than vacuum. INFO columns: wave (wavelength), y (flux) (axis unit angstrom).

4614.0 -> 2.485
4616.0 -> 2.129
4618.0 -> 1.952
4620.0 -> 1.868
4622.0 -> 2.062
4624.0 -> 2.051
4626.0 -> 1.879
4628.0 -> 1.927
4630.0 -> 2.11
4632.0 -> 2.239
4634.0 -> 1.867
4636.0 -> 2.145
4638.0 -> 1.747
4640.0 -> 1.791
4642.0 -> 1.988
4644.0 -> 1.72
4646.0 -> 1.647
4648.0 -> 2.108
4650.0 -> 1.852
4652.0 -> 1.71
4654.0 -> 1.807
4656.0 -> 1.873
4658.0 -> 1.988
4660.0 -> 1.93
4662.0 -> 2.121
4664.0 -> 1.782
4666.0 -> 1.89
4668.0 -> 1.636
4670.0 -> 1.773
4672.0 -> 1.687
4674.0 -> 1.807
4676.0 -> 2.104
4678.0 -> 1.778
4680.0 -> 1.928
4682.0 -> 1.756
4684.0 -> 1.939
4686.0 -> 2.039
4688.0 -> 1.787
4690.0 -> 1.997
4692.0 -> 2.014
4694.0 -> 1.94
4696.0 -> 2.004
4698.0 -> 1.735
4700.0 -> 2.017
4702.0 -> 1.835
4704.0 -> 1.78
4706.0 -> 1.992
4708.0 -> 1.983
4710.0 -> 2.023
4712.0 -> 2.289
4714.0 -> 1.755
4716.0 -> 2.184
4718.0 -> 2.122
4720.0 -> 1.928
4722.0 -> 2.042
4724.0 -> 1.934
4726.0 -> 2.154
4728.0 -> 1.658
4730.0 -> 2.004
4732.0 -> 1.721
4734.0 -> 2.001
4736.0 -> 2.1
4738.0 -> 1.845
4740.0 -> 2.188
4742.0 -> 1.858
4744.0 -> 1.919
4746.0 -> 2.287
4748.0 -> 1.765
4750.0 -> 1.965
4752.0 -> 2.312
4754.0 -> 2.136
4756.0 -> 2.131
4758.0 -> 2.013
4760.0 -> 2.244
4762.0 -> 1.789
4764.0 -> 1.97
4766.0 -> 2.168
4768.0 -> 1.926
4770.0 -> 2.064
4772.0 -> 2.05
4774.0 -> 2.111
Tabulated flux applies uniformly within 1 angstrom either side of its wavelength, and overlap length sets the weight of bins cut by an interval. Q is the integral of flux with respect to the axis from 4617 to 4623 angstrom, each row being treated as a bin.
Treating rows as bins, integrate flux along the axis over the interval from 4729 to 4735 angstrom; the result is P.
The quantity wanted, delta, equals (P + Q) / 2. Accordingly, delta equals 11.6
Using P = 11.5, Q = 11.8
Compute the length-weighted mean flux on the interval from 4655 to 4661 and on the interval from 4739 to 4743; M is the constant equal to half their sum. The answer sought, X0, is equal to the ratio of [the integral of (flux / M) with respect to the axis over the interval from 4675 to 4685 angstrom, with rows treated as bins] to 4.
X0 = 2.40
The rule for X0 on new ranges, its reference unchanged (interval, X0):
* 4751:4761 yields 2.74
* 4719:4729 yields 2.46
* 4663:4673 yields 2.22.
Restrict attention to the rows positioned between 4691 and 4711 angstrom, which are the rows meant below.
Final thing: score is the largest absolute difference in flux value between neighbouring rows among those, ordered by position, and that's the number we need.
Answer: 0.28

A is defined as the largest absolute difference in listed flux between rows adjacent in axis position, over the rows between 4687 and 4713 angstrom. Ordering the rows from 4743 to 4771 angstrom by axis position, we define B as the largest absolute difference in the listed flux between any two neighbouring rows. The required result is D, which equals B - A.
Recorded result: 0.24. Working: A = 0.28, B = 0.522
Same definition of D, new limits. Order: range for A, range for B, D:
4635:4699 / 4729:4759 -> 0.06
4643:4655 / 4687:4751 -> 0.07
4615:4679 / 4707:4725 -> 0.07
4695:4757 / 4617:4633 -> -0.34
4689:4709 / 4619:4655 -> 0.18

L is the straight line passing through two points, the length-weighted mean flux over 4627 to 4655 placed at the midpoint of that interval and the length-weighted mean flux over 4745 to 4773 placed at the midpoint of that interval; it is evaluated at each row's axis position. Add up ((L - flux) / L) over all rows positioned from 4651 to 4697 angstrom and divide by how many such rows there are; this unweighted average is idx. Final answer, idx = 0.034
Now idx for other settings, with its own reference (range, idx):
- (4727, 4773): 0.021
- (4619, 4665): -0.009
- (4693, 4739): 0.022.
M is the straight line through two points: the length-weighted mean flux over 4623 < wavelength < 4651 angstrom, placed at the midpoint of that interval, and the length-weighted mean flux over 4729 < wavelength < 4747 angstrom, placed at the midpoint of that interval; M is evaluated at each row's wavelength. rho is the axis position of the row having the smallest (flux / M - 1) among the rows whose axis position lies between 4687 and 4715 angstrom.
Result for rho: 4698.0 angstrom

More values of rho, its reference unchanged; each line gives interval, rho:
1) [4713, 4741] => 4728.0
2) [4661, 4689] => 4668.0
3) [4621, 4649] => 4646.0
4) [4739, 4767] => 4748.0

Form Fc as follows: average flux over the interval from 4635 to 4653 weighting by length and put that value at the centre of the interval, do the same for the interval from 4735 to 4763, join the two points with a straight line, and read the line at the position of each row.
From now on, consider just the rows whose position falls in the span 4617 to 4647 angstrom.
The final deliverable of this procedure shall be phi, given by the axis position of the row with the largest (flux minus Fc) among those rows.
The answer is 4632.0 angstrom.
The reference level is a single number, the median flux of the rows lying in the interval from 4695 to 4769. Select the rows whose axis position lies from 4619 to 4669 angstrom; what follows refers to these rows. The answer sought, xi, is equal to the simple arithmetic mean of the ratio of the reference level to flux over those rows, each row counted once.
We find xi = 1.06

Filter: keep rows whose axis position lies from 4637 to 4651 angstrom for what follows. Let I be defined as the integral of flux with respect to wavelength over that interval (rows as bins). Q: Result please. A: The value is 25.7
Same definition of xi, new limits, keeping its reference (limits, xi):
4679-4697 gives 1.04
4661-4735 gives 1.05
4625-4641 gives 1.03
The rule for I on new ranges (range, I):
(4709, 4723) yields 28.7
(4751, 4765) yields 29.2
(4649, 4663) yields 26.6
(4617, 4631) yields 27.7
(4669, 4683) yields 25.7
